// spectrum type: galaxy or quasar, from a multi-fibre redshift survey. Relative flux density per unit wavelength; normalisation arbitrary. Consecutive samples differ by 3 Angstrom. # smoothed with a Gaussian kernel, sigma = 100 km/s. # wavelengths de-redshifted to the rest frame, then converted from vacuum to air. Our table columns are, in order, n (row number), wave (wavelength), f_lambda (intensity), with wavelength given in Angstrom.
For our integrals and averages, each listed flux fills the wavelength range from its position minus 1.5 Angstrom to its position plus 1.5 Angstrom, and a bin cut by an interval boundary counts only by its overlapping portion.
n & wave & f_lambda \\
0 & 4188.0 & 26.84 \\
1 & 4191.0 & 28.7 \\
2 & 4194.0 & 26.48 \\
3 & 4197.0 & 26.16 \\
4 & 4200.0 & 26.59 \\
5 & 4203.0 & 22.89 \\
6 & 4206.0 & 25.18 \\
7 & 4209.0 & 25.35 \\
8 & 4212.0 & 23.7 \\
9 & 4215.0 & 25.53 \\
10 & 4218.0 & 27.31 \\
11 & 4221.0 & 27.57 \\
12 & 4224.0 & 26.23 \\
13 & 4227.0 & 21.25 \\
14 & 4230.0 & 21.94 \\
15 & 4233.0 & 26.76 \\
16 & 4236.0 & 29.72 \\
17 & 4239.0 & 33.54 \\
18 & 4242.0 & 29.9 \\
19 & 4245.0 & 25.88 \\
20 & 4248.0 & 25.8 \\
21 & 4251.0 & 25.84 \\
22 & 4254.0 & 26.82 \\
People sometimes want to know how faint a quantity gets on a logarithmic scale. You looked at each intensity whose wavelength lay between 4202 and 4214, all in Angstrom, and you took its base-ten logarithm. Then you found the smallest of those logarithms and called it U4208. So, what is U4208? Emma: 1.36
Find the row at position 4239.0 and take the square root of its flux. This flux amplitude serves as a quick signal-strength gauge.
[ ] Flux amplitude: 5.79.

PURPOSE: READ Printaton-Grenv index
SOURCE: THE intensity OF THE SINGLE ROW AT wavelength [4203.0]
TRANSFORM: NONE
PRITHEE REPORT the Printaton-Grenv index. 22.89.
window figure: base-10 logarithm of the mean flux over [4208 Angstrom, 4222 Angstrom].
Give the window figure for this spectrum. 1.41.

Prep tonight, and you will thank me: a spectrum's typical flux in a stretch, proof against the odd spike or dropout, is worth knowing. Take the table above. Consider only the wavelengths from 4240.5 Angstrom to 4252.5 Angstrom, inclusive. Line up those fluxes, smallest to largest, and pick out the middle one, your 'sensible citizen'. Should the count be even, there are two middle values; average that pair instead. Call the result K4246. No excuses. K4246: 25.9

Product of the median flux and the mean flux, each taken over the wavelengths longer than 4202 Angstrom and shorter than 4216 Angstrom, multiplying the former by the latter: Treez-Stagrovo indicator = 618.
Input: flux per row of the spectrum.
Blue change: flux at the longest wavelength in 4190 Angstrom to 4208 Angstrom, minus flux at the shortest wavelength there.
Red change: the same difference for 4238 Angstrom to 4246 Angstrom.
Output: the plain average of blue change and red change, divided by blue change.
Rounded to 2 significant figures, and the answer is 1.6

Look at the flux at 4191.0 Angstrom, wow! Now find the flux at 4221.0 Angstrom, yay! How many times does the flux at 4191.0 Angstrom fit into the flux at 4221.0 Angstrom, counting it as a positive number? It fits 0.96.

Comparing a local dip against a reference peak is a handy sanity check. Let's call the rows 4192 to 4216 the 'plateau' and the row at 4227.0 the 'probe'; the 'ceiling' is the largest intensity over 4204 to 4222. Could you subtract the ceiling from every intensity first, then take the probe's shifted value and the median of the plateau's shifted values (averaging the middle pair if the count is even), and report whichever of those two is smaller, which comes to -6.32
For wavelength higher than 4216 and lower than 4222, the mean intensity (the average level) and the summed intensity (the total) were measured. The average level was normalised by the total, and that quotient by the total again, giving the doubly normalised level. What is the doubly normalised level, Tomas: 0.0091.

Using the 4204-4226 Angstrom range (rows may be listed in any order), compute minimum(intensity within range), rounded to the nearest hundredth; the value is 23.70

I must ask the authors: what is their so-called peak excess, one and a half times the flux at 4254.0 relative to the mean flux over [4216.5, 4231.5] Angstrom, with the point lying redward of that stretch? 1.62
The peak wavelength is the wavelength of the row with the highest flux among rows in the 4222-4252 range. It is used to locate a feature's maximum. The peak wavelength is 4239.0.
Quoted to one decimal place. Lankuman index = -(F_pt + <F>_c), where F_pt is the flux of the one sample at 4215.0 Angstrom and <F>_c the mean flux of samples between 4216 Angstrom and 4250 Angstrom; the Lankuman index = -52.4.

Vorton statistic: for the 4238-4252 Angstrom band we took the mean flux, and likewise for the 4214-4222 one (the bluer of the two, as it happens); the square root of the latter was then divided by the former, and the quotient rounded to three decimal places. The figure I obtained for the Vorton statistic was 0.184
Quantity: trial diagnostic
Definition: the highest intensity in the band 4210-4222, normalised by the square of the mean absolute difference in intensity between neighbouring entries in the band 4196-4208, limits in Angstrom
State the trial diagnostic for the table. 6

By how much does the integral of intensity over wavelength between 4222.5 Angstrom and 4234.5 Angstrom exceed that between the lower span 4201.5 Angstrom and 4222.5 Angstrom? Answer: -244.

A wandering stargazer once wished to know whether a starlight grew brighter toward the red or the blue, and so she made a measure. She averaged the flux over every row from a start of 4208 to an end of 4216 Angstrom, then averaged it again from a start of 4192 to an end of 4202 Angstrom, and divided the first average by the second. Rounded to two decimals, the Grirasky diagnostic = 0.94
